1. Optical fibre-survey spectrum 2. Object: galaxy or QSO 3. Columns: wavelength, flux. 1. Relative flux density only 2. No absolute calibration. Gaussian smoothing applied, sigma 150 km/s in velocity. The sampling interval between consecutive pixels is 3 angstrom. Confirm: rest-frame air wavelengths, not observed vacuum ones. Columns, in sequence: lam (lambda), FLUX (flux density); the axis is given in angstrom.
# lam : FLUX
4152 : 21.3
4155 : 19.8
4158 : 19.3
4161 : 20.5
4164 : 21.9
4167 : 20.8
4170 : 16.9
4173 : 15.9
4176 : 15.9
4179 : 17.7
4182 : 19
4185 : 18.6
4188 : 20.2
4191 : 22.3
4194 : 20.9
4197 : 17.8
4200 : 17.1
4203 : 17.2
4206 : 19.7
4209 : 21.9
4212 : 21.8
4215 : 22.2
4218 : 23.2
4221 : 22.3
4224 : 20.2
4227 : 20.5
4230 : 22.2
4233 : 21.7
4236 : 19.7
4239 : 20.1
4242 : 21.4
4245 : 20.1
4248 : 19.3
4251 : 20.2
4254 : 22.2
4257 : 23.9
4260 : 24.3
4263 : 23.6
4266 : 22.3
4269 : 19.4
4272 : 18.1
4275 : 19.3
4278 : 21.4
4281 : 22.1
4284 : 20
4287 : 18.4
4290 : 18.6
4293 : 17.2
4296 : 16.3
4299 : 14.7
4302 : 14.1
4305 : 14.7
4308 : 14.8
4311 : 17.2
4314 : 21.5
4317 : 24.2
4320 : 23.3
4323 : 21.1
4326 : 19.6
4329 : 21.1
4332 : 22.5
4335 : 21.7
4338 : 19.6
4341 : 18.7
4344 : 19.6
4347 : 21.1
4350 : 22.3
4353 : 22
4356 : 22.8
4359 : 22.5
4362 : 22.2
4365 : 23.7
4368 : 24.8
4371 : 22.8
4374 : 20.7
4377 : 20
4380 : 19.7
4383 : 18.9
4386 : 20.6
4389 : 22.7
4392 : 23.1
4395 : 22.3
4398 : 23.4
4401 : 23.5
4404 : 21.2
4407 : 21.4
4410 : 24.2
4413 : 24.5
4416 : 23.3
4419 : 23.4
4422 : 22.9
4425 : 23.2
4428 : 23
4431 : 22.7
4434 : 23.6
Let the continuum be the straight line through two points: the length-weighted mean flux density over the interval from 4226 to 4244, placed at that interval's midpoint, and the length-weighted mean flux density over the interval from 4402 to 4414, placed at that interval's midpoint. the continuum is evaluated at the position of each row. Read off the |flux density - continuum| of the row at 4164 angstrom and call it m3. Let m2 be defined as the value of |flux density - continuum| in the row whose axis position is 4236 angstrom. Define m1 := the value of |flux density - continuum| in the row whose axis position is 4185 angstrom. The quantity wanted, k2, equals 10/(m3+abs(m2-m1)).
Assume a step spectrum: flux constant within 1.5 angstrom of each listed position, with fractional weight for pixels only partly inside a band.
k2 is 4.4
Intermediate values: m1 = 1.8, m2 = 1.2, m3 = 1.7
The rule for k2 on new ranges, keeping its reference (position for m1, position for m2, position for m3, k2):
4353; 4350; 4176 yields 2.3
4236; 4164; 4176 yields 2.0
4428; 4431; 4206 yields 8.1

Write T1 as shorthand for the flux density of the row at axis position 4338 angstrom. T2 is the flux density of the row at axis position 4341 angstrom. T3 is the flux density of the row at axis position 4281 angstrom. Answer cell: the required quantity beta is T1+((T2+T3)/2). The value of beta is 40.0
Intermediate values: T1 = 19.6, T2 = 18.7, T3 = 22.1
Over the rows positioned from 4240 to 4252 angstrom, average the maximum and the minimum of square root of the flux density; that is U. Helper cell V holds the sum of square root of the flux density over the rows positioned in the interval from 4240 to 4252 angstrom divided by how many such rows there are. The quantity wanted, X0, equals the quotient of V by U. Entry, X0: 1.00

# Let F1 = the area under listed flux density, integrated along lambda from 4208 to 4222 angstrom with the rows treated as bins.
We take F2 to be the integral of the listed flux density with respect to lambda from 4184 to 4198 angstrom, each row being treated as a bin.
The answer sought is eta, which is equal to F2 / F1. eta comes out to 0.90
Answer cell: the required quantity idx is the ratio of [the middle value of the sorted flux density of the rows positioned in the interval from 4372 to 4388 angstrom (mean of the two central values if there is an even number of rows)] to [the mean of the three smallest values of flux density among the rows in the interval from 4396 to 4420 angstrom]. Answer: 0.91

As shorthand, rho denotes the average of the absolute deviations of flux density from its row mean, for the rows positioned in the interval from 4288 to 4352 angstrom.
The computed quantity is 2.6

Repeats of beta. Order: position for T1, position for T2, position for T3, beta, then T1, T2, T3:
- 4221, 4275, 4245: 42.0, 22.3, 19.3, 20.1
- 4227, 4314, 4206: 41.1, 20.5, 21.5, 19.7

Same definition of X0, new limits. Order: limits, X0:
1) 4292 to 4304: 1.00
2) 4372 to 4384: 1.00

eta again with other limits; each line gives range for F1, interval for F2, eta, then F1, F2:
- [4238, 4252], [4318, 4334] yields 1.22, 283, 346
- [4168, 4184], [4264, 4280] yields 1.18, 276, 324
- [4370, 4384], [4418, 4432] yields 1.13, 285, 323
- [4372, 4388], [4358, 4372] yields 1.01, 322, 325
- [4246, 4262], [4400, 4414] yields 0.91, 352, 320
